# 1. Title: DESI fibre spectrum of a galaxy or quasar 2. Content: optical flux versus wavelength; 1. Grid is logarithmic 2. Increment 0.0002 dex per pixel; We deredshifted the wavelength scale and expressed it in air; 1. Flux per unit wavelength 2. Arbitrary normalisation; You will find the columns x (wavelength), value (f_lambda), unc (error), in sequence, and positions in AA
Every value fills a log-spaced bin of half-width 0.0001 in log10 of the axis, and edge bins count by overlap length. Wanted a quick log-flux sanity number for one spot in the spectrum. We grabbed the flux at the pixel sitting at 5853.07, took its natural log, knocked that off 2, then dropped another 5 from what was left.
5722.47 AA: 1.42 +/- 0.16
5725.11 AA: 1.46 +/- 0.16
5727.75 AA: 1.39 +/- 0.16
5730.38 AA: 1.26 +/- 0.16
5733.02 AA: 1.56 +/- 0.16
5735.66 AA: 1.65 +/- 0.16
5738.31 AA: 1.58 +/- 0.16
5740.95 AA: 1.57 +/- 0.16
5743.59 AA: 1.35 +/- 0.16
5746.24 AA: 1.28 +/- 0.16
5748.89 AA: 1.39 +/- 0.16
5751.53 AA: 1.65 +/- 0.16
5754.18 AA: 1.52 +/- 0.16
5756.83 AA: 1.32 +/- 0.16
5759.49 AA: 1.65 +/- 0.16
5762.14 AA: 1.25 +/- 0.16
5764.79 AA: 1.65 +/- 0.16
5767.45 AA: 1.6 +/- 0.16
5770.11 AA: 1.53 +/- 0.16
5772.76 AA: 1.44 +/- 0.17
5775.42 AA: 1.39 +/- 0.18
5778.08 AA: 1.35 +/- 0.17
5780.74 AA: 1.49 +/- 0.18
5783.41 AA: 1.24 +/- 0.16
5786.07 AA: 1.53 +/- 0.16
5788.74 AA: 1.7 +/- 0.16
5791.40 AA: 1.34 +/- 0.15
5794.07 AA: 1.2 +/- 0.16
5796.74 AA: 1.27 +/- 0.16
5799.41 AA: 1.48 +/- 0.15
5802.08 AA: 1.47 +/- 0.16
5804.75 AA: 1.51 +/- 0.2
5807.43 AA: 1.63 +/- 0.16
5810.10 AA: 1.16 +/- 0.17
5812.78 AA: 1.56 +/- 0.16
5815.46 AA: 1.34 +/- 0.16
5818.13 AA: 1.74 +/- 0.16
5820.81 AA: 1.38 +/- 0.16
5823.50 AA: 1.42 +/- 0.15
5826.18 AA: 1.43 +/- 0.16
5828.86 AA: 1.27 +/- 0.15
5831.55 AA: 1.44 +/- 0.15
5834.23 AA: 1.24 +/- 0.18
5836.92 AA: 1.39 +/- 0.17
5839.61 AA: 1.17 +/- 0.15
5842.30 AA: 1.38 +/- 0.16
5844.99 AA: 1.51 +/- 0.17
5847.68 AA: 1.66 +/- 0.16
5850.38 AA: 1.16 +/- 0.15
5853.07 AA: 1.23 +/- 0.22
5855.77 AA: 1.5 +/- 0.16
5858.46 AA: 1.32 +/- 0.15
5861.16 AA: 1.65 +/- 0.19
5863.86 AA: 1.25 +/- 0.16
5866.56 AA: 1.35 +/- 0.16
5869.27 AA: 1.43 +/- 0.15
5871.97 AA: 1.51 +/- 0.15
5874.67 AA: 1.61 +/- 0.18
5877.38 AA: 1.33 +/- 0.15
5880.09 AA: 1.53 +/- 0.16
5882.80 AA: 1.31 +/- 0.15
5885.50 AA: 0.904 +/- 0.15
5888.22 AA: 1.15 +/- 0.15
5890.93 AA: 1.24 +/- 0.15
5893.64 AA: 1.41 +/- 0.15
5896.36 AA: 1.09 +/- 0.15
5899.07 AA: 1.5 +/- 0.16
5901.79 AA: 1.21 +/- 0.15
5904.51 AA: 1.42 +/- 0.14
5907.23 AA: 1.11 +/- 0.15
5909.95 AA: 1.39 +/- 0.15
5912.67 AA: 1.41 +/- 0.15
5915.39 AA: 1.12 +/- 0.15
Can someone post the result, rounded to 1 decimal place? -3.2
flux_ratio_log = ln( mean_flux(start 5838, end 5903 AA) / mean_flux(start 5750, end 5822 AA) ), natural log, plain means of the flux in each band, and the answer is -0.077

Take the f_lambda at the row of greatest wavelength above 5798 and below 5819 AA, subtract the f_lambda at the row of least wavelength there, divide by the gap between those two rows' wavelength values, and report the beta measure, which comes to 0.014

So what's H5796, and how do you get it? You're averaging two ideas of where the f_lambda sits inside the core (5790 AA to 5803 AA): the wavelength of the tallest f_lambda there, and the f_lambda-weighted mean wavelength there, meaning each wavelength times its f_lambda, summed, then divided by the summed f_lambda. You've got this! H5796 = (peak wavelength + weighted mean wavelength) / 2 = 5798.2 AA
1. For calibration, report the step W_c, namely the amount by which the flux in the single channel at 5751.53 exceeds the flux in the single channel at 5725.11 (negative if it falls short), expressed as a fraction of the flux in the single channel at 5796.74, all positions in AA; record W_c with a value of 0.15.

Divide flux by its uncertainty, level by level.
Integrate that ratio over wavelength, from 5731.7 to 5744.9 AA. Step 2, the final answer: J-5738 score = 127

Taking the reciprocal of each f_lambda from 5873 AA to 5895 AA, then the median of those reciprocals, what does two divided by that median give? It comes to 2.64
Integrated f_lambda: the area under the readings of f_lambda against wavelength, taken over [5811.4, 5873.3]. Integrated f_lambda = 87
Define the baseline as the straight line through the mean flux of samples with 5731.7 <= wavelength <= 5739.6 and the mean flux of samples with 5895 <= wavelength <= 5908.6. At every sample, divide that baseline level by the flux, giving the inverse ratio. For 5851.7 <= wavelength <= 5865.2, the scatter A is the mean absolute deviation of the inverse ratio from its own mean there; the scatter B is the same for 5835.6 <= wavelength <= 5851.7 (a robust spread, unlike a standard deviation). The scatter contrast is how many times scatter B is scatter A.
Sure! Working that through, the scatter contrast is 1.10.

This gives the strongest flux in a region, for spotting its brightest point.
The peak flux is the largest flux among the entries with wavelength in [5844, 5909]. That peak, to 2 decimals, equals 1.66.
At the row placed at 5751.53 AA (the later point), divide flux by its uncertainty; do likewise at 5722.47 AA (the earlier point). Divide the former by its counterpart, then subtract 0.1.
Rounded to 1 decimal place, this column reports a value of 1.1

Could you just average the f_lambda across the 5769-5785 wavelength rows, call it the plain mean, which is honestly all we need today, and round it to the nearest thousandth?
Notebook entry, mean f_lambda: 1.407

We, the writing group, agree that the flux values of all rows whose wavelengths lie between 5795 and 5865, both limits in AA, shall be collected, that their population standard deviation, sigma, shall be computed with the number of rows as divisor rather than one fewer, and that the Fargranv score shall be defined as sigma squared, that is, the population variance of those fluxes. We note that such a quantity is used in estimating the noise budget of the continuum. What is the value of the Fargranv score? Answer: 0.025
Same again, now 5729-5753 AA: 0.022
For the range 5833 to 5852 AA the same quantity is 0.029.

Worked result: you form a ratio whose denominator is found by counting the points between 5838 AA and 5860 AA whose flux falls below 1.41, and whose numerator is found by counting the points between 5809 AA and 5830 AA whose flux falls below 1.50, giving 1.20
